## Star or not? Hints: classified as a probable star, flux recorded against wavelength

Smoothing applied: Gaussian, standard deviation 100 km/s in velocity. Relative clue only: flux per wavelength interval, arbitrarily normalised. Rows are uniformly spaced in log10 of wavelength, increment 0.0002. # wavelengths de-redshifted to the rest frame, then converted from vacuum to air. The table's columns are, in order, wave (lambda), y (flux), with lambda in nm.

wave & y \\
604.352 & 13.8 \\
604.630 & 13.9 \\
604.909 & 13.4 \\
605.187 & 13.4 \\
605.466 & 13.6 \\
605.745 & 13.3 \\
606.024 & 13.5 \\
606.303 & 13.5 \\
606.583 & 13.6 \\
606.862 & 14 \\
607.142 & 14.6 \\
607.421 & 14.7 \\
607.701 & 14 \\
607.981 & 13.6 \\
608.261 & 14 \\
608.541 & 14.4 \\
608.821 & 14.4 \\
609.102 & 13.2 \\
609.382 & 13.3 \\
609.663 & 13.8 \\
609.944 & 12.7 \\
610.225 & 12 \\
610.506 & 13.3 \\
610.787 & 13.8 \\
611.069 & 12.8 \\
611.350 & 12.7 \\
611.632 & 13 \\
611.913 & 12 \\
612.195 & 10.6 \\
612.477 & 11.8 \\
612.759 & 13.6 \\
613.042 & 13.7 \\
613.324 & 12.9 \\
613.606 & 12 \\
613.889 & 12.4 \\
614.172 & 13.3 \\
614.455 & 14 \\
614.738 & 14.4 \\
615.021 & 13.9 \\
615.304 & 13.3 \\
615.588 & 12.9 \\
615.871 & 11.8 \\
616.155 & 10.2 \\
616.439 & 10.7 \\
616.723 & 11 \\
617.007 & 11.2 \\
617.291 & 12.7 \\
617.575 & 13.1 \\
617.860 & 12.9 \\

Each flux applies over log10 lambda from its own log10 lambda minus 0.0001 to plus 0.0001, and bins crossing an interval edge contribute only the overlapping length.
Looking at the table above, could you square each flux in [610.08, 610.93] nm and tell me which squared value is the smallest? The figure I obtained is 144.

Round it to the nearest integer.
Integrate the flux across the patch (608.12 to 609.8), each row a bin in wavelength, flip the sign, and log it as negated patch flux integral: -23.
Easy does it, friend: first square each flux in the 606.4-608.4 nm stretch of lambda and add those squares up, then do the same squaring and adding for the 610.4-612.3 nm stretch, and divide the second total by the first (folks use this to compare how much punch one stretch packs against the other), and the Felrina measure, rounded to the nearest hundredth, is 0.81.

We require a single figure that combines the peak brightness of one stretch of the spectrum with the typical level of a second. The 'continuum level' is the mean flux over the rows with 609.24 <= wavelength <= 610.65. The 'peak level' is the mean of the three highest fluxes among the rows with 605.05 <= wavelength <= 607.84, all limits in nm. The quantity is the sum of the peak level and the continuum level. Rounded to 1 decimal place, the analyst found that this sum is 27.5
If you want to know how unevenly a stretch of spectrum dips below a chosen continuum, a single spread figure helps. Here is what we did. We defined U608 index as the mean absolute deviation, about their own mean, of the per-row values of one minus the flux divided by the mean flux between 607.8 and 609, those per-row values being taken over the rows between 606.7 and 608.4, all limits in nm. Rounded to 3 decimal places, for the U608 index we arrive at 0.024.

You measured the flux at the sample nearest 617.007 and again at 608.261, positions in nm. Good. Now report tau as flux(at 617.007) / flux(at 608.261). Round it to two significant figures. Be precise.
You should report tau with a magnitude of 0.80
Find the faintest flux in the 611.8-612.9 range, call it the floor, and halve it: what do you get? 5.3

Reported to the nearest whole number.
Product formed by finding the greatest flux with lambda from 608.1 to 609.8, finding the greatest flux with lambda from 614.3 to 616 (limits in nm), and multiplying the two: 207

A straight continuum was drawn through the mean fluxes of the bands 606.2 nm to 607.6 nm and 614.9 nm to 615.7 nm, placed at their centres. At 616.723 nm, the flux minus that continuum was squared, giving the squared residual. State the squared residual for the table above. 5.0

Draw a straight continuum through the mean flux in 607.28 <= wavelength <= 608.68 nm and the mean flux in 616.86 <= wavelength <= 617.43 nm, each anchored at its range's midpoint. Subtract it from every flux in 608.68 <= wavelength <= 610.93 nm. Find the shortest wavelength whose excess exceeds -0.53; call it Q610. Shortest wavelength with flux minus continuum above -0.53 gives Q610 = 608.821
